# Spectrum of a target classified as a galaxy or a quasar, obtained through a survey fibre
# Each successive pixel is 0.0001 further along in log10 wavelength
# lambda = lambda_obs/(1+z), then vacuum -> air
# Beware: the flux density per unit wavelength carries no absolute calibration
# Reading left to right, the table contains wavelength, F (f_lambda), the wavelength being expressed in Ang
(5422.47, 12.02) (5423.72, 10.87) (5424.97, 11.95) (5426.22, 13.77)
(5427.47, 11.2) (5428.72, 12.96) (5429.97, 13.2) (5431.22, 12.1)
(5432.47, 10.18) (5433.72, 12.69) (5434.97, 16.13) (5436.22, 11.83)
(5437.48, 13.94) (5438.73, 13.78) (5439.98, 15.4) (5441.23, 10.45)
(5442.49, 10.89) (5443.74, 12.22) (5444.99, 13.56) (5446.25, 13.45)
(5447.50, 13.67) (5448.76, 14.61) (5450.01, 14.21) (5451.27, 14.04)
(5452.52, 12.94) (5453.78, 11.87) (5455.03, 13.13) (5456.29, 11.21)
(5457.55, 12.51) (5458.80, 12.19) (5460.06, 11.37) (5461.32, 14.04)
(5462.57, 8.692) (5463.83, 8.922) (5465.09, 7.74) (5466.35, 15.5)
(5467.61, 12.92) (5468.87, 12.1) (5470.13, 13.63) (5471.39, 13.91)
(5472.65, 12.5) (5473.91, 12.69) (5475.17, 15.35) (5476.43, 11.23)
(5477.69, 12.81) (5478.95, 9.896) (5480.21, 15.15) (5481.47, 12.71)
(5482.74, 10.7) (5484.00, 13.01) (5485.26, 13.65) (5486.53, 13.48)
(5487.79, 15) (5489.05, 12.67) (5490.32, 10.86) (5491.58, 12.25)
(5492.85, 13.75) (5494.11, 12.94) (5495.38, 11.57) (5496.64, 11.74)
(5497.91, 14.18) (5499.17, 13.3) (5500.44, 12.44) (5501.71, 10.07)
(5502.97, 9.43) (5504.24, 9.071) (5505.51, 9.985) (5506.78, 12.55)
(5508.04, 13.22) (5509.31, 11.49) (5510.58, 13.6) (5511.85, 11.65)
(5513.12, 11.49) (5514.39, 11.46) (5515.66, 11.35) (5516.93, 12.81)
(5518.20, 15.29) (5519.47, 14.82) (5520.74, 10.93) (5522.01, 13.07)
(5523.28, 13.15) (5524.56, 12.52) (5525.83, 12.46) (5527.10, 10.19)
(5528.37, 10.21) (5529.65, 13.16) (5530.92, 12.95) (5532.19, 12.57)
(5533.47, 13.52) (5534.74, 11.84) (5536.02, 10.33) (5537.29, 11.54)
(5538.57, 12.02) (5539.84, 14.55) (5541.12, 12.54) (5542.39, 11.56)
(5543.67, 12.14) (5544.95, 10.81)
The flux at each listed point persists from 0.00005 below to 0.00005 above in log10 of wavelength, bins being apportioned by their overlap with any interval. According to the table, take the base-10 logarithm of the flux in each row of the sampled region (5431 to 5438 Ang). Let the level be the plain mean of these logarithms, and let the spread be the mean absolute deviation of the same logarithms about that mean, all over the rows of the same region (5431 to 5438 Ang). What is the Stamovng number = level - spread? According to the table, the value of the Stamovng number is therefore 1.05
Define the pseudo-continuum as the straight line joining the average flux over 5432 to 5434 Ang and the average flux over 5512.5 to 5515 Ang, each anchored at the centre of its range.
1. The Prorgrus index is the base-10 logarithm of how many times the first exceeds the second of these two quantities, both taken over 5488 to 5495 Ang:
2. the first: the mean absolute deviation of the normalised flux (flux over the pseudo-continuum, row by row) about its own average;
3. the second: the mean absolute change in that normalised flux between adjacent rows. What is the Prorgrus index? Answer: -0.26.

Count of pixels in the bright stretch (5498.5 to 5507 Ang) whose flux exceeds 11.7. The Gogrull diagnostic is 3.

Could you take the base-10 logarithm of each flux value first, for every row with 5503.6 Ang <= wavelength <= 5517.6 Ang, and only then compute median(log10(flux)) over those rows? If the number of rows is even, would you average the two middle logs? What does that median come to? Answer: 1.06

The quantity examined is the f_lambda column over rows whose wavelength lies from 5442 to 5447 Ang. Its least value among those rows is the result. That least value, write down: 10.89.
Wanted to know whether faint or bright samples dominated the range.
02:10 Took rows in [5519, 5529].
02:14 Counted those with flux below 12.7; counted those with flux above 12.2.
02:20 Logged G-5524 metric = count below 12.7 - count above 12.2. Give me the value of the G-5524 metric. 0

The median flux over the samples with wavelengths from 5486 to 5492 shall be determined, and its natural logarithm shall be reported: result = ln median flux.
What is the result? 2.54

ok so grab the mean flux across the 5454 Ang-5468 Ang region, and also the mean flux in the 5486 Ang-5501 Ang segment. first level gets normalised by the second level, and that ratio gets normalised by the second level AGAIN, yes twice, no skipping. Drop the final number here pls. 0.071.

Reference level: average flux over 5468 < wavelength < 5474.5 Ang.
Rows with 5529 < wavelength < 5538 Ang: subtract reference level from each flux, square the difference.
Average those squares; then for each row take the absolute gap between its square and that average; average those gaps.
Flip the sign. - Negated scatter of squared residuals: -1.7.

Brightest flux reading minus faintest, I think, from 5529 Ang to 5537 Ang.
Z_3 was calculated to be 3.2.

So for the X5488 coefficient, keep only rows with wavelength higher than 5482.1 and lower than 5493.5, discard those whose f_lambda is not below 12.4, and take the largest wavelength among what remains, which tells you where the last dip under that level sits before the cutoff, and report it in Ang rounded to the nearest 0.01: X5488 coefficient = 5491.58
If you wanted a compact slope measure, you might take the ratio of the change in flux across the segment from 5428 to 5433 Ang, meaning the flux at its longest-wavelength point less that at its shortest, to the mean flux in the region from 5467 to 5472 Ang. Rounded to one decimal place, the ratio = -0.2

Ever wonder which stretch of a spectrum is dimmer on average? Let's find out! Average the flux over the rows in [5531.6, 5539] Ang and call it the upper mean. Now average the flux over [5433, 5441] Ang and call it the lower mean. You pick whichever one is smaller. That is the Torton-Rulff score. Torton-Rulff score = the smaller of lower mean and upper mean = 12.0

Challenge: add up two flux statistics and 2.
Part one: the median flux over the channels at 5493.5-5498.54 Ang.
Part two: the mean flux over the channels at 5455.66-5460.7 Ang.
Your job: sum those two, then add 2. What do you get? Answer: 26.2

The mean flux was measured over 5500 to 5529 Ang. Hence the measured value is 11.9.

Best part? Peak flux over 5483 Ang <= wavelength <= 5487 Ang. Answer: 13.65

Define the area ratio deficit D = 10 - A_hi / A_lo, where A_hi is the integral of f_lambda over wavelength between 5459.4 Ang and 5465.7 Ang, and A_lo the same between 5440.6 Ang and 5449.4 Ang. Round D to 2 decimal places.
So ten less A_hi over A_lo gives 9.43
